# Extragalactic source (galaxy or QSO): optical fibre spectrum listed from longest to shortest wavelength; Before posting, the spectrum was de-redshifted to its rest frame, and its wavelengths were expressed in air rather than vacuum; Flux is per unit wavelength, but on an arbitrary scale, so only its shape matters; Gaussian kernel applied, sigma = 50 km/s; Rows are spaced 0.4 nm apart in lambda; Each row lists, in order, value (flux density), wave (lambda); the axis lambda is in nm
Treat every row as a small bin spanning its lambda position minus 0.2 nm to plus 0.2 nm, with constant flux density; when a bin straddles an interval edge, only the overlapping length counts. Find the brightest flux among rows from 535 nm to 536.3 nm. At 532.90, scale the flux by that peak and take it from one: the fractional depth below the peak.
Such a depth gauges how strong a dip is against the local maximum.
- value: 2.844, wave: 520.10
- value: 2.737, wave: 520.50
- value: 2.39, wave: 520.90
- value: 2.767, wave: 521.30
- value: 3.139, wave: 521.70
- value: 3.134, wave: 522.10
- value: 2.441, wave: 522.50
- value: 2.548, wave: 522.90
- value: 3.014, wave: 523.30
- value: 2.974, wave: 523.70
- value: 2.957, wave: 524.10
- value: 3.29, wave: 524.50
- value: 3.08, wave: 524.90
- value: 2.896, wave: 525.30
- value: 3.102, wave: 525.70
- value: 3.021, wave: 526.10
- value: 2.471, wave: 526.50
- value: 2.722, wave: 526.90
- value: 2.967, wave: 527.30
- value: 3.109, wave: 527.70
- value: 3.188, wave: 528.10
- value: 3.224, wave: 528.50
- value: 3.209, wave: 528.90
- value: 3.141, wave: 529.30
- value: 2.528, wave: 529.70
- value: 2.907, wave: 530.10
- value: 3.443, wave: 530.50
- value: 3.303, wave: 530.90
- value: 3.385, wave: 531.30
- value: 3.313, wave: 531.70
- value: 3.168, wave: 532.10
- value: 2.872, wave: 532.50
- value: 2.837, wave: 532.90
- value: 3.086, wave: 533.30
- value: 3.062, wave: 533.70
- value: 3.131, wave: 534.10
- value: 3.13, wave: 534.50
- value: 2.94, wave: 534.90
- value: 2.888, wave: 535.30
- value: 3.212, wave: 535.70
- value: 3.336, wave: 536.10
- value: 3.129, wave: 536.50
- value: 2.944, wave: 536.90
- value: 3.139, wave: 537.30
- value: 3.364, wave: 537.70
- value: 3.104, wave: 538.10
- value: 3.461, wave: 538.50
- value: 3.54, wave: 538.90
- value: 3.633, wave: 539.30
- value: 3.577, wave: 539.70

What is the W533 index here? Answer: 0.15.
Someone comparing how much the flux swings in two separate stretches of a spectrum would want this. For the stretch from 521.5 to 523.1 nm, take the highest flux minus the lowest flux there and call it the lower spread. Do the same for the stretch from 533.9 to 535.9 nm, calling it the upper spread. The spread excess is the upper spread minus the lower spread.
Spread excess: -0.37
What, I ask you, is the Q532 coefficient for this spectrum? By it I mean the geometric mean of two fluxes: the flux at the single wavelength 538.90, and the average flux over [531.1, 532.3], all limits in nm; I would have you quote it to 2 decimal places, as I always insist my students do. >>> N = 3.41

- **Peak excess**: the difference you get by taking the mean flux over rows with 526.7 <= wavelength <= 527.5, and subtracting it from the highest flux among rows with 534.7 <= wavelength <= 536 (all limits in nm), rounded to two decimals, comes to 0.37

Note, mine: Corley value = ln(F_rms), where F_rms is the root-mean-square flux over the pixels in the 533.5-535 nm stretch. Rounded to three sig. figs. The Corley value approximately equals 1.12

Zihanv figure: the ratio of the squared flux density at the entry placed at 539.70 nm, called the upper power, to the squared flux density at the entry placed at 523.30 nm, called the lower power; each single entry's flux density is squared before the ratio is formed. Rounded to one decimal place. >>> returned 1.4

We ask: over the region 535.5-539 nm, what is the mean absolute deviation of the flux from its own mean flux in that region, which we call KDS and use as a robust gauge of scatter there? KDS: 0.16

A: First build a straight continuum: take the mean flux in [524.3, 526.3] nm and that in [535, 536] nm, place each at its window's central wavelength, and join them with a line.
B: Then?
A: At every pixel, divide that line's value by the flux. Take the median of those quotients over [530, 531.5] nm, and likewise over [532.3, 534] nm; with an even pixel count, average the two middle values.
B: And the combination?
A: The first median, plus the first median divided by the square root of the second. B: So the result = 1.82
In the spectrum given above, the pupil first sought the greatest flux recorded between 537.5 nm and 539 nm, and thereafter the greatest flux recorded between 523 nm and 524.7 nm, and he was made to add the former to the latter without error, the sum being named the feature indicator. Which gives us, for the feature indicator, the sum 6.83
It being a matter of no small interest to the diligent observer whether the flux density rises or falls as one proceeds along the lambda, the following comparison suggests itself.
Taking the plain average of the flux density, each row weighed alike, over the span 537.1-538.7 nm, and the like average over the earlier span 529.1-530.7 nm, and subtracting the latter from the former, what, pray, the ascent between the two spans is 0.26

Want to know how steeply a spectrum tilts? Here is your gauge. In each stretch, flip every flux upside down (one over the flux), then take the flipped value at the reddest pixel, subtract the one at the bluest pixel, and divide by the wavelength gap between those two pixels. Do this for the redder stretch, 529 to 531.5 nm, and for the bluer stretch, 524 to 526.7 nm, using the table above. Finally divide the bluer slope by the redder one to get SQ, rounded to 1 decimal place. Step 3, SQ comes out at -2.4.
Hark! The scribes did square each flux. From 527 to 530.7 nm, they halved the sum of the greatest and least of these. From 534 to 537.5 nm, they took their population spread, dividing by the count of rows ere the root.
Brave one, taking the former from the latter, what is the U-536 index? -8.3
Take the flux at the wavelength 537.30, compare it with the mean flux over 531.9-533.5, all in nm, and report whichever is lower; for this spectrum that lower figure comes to 2.991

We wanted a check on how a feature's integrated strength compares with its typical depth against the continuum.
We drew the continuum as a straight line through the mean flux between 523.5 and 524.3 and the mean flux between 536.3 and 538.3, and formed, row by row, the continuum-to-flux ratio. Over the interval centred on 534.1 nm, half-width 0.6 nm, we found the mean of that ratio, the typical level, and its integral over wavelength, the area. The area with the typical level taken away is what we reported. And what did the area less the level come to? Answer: 0.20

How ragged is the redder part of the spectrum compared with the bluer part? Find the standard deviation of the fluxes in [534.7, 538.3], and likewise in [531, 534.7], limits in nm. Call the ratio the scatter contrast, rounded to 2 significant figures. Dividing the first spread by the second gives 0.95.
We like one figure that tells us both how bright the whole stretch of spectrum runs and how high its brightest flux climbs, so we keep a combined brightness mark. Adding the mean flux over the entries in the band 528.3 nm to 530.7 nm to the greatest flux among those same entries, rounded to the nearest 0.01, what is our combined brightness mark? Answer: 6.52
